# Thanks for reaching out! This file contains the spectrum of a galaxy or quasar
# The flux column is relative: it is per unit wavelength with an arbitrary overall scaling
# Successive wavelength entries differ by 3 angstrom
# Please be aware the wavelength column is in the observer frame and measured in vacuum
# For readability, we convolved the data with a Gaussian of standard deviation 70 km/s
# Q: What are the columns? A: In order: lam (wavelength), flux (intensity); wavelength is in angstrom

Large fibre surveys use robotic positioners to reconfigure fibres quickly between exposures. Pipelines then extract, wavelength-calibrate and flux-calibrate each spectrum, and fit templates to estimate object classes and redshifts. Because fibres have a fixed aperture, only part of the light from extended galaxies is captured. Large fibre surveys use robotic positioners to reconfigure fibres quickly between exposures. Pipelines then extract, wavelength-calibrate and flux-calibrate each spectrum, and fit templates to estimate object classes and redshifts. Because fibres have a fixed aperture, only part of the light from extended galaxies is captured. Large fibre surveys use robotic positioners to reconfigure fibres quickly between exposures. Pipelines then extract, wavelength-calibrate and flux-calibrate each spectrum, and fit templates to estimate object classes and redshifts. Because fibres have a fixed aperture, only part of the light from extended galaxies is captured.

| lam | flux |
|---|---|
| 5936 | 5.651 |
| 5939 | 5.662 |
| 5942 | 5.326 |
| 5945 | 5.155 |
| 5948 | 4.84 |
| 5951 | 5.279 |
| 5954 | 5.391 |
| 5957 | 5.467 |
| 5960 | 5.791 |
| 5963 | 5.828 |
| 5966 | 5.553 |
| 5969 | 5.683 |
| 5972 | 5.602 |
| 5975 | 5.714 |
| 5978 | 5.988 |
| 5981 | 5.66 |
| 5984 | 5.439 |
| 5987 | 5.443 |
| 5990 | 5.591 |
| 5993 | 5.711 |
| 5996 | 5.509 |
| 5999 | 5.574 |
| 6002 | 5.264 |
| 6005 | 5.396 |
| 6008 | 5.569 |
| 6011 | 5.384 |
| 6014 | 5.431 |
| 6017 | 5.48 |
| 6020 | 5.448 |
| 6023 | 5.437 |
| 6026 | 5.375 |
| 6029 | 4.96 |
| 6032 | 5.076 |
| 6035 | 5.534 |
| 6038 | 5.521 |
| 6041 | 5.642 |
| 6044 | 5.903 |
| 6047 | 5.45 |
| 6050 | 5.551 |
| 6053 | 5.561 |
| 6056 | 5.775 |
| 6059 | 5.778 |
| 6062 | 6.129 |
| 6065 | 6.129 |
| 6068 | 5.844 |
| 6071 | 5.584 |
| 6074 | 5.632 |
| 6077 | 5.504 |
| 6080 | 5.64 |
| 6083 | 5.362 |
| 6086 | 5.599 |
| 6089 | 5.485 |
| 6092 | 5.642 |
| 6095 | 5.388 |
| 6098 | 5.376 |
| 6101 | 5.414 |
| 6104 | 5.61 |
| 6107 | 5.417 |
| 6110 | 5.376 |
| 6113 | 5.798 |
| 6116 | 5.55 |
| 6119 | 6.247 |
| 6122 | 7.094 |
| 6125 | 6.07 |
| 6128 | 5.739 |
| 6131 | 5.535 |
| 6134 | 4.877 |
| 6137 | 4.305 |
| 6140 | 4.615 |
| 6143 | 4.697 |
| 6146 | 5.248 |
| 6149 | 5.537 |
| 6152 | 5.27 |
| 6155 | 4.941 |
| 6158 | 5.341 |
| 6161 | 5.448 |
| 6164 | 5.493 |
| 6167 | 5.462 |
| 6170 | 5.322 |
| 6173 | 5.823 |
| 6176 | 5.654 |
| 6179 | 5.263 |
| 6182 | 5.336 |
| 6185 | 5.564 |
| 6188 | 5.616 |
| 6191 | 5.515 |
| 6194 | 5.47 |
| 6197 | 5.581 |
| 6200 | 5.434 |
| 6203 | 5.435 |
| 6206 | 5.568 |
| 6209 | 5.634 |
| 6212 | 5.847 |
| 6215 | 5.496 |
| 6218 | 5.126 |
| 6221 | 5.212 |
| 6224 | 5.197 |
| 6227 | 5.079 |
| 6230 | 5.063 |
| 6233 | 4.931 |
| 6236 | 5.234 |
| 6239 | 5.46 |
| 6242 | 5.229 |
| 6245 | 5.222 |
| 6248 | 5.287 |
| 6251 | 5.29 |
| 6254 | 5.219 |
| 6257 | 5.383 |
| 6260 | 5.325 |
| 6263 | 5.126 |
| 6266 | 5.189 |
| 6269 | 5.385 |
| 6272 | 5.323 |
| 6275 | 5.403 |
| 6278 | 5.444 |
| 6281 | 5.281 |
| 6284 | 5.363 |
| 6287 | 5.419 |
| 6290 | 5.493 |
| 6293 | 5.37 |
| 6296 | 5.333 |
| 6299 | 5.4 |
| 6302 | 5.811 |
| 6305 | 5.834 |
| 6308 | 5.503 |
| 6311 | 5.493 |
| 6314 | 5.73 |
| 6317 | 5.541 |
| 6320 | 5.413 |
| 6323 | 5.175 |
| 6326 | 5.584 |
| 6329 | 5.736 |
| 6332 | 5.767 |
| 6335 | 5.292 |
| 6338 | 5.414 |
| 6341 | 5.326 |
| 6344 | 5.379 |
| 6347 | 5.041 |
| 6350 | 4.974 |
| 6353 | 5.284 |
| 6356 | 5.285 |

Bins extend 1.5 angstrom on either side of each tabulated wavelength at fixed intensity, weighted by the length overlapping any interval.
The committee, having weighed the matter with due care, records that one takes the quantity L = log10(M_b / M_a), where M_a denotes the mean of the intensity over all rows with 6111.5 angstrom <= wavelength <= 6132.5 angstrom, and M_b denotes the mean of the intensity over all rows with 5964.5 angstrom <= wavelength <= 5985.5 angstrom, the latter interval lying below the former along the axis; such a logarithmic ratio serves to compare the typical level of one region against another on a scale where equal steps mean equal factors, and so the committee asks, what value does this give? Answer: -0.03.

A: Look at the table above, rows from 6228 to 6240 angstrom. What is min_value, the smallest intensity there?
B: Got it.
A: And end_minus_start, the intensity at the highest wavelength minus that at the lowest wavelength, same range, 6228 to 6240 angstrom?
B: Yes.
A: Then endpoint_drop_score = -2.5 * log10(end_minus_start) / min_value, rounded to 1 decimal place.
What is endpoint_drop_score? 0.2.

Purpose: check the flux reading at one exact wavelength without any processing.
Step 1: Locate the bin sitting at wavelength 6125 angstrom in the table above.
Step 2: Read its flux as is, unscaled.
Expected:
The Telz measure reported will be 6.07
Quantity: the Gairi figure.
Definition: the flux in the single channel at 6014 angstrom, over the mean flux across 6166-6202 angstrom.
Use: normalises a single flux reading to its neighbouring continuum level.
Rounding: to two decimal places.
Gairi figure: 0.99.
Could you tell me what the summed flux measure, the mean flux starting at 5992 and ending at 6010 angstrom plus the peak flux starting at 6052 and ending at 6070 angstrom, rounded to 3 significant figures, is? 11.6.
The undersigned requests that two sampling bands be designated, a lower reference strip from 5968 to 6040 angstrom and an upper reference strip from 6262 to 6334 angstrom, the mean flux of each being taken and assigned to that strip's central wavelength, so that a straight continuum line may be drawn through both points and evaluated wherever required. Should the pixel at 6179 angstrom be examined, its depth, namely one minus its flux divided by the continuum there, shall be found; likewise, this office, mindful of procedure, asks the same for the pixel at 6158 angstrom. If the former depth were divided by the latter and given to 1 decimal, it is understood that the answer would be 1.6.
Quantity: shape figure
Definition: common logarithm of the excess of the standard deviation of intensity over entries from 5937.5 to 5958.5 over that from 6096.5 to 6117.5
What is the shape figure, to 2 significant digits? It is -1.0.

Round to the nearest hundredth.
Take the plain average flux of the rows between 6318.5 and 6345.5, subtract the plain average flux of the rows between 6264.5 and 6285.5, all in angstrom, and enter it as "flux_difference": 0.11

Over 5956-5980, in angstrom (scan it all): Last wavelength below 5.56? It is 5966 angstrom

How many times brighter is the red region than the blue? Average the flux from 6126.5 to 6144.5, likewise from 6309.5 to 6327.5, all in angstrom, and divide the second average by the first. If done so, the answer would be 1.11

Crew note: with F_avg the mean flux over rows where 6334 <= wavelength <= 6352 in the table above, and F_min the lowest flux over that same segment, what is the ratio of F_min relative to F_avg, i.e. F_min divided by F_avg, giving 0.950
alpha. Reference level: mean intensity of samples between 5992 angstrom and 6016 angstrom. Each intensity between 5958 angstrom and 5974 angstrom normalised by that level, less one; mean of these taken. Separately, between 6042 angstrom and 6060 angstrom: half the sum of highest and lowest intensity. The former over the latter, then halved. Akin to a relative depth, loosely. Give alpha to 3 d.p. 0.003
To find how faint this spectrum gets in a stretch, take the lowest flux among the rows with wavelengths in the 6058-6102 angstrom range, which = 5.362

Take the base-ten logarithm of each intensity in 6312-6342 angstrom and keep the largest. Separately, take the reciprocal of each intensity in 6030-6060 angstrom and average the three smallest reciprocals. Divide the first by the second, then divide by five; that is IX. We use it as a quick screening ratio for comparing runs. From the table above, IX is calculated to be 0.885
